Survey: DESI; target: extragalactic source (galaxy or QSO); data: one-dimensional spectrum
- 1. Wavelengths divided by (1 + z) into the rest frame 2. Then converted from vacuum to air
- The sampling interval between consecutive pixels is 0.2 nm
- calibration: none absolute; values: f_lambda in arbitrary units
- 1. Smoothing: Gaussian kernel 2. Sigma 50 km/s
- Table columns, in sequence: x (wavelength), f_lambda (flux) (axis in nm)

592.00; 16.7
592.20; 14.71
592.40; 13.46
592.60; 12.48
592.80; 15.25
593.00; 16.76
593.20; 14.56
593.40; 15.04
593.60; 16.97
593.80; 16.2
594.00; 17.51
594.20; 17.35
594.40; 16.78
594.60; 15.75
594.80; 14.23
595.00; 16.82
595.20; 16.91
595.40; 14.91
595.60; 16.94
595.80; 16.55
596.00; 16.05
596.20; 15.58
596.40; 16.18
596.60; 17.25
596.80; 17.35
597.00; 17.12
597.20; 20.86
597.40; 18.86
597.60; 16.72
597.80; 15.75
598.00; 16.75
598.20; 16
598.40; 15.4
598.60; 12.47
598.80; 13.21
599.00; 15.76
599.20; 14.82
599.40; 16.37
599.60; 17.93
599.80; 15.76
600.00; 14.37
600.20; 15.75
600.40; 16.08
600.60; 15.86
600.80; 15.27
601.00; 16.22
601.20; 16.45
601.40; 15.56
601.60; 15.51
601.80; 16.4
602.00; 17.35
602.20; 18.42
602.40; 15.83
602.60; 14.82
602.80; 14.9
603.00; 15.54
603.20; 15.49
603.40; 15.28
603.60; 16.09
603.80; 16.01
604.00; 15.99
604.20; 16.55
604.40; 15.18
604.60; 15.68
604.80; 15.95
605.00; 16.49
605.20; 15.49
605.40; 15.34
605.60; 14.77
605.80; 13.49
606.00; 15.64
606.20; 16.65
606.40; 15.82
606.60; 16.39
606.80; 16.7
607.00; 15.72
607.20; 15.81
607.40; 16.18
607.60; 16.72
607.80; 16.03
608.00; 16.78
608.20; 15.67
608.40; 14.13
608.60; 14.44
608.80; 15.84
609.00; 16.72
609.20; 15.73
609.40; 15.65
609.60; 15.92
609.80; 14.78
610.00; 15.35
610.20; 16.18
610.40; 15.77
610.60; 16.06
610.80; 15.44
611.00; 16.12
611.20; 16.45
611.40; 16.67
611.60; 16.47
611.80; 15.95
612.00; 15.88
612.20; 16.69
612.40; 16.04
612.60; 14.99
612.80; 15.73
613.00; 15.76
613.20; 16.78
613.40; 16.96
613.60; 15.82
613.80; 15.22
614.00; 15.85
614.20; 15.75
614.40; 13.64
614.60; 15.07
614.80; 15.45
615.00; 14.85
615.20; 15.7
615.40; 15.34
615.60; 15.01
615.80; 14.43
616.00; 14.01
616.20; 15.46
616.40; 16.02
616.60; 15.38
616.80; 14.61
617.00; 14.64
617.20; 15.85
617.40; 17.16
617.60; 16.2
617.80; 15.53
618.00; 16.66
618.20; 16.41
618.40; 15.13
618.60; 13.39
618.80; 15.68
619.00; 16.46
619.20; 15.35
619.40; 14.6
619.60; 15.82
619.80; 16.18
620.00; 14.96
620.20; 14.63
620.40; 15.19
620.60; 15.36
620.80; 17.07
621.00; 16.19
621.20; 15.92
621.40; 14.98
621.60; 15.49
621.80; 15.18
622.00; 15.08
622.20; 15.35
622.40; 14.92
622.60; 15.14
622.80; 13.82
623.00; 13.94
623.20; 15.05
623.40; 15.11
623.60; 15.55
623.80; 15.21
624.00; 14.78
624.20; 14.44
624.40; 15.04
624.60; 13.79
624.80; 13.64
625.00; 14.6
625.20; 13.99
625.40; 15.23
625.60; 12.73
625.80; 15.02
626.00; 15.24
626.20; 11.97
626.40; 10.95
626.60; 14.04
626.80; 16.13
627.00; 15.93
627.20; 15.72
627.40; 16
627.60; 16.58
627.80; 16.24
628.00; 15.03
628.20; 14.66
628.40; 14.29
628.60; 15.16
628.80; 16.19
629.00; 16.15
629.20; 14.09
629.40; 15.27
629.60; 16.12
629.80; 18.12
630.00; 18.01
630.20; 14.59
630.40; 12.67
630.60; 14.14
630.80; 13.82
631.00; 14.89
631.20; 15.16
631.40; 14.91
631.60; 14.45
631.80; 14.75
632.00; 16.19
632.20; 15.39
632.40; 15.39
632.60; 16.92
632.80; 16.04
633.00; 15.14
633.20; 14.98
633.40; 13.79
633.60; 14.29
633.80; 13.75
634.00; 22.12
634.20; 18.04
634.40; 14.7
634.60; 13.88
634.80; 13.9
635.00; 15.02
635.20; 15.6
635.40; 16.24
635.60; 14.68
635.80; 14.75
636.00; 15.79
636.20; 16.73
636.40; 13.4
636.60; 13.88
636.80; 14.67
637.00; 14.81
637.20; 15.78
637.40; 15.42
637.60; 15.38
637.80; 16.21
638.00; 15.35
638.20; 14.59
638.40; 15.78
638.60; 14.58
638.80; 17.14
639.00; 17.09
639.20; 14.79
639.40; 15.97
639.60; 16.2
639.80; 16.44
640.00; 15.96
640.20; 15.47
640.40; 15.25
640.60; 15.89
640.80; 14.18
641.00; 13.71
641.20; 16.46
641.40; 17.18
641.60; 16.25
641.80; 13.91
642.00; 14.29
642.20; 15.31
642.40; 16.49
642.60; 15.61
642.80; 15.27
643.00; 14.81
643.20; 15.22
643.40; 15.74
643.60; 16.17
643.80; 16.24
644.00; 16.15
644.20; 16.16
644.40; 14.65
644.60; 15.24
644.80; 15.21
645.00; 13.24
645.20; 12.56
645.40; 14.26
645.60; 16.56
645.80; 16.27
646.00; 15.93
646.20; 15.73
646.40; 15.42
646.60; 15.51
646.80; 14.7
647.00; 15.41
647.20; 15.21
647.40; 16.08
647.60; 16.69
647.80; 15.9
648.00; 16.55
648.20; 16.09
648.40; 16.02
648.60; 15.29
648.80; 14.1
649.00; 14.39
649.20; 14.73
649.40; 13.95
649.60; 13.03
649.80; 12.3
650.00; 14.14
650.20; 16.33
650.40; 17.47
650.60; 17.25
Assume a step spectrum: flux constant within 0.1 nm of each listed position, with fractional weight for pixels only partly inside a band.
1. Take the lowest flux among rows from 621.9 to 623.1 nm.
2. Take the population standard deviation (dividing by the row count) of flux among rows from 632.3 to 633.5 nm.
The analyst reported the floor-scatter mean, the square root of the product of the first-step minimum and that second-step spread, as 3.6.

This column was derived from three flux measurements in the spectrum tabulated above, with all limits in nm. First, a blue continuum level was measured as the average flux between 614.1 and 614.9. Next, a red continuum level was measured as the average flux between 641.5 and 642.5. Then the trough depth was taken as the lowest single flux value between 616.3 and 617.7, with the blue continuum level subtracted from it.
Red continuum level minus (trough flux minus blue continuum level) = 15.6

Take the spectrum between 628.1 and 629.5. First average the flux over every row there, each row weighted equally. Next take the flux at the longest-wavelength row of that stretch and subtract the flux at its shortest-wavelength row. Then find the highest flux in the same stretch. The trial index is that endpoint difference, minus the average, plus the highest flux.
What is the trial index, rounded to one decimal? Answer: 1.7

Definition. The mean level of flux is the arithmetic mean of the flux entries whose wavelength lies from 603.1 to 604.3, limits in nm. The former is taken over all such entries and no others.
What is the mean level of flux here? 15.9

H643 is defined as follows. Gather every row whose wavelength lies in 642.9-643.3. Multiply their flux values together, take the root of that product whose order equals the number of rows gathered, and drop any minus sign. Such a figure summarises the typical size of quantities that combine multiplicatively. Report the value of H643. 15.0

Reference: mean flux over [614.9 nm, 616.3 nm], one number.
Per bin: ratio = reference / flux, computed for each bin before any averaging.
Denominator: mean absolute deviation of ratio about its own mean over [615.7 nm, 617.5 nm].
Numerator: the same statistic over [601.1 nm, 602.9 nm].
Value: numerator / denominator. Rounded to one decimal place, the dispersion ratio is 1.0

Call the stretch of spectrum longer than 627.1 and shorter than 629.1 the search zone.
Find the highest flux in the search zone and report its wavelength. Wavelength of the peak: 627.60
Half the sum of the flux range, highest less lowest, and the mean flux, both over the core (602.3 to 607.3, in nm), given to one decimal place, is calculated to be 9.4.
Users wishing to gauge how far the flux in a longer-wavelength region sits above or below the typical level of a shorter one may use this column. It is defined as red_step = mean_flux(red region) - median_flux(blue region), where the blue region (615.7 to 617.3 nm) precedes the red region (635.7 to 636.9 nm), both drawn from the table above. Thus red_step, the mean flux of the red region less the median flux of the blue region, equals -0.14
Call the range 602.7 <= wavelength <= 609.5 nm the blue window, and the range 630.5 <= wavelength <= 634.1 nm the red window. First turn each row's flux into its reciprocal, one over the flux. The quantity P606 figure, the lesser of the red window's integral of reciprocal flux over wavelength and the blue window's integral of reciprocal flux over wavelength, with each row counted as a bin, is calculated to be 0.24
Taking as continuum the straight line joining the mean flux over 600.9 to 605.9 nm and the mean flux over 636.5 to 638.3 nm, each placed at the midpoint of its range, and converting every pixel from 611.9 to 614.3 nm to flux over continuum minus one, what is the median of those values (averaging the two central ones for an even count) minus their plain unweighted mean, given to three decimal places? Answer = -0.007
